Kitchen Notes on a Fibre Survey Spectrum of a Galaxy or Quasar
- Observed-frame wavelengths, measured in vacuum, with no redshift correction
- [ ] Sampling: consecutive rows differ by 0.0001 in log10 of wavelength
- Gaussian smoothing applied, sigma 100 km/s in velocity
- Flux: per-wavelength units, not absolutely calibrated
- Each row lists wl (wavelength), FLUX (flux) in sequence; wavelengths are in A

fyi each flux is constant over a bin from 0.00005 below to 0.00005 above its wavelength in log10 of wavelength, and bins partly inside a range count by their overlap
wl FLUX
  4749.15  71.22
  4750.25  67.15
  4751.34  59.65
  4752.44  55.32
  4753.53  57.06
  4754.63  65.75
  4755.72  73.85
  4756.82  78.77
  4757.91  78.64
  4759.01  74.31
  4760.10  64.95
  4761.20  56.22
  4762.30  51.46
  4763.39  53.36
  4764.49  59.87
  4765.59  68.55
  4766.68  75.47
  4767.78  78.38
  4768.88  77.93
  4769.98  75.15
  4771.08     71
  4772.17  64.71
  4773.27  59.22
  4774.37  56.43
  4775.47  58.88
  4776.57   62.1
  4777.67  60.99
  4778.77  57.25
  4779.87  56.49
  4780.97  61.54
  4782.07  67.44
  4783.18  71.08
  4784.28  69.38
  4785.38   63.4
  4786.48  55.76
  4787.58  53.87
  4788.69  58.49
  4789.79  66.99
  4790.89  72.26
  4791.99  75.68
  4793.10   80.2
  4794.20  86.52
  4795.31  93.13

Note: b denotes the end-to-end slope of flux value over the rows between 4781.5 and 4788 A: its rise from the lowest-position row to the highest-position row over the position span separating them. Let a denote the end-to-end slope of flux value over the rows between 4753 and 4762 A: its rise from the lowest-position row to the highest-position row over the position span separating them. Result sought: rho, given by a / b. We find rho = 0.0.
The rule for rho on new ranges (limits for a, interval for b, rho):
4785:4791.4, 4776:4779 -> -0.7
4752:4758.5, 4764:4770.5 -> 1.5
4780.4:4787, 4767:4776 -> 0.4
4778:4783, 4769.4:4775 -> -0.7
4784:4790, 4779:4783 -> -0.1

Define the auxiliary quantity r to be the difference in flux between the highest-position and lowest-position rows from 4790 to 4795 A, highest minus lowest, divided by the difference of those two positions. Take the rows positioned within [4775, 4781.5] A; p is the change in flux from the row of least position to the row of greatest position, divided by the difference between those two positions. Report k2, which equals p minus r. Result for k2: -3.8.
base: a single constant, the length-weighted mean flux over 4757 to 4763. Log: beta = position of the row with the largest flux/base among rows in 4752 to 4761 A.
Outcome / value 4756.82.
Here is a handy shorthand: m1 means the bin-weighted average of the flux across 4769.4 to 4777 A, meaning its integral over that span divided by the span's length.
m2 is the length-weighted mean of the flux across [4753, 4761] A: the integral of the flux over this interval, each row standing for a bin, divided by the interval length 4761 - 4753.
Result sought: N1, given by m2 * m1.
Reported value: 4474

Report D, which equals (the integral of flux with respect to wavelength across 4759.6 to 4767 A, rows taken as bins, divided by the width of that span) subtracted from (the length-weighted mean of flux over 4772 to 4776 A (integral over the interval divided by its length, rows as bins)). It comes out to -2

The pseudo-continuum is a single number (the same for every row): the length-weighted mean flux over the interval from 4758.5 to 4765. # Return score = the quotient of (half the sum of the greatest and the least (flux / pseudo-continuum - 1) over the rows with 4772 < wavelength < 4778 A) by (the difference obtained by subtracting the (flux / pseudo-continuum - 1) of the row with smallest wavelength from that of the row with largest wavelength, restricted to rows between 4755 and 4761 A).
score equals -0.1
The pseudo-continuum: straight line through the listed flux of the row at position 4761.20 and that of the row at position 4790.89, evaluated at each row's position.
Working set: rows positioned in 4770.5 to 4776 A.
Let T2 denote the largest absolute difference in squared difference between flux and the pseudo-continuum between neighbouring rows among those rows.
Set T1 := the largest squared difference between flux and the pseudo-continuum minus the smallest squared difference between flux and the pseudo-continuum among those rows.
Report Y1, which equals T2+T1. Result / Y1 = 165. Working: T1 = 83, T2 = 83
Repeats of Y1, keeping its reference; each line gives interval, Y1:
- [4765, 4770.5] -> 413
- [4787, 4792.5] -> 412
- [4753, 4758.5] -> 849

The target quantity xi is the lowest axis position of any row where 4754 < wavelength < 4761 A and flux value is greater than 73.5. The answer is 4755.72 A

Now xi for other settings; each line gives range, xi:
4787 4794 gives 4791.99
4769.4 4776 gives 4769.98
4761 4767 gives 4766.68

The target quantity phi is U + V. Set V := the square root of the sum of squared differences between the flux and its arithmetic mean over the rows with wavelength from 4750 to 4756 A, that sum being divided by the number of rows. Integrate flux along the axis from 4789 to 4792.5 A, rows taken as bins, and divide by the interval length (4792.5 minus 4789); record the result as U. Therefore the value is 77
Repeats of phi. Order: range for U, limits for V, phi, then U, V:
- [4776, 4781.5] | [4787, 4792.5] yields 68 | 60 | 8.2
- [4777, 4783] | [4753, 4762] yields 70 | 61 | 8.5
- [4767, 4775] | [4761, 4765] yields 72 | 69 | 3.2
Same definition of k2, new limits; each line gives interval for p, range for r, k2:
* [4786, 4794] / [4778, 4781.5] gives 1.7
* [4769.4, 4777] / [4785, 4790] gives -2.8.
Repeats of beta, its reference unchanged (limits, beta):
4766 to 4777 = 4767.78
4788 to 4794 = 4793.10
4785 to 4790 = 4789.79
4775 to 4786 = 4783.18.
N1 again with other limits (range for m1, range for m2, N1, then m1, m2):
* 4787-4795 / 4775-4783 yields 4349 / 71.2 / 61.1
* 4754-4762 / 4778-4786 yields 4429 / 69.6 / 63.6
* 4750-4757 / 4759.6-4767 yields 3936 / 64.6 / 61.0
